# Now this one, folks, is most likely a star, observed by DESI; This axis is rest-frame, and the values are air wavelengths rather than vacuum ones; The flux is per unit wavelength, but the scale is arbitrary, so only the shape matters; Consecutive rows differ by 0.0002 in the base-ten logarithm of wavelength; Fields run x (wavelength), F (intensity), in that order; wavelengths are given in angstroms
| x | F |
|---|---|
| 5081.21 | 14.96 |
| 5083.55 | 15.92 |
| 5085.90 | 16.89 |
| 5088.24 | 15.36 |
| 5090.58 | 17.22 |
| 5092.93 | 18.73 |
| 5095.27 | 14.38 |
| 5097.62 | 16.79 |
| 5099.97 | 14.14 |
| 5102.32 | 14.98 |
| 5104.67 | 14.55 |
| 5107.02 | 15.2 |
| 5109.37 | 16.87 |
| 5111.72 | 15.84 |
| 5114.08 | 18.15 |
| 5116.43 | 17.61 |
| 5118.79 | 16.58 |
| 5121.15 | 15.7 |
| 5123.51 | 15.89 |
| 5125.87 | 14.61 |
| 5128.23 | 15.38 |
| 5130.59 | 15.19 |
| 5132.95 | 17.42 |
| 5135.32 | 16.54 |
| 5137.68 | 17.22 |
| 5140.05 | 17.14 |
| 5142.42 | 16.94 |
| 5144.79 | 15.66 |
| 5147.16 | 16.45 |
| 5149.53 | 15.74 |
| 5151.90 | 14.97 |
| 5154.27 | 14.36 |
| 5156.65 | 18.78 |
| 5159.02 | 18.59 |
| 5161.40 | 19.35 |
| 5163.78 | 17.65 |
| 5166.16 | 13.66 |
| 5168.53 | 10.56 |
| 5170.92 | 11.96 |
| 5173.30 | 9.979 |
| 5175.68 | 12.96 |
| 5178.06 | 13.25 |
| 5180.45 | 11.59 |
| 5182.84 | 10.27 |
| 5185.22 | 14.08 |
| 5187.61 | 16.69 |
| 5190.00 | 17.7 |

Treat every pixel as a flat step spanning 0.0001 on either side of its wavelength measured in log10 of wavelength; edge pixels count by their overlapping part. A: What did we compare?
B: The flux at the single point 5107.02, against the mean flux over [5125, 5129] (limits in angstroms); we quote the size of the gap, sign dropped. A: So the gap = 0.2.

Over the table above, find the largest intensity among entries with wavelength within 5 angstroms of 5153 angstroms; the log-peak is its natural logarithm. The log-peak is 2.93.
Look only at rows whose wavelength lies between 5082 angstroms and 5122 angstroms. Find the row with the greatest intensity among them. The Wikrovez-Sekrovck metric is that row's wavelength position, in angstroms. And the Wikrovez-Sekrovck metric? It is 5092.93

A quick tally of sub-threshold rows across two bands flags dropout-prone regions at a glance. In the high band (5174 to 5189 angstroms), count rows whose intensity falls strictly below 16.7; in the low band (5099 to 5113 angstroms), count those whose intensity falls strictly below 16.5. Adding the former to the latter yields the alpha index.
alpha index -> 11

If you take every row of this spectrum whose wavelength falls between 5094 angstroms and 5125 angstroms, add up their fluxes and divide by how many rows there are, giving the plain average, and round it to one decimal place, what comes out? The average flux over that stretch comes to 15.9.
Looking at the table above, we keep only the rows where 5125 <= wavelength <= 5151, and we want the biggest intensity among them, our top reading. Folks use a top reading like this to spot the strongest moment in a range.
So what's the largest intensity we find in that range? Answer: 17.42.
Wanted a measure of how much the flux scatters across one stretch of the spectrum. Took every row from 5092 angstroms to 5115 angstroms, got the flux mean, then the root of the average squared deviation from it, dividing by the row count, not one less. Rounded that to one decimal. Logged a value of 1.5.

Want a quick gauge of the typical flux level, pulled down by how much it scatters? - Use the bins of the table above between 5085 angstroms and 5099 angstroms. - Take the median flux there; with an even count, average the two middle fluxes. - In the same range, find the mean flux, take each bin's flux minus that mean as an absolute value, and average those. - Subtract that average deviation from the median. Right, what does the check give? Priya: 15.7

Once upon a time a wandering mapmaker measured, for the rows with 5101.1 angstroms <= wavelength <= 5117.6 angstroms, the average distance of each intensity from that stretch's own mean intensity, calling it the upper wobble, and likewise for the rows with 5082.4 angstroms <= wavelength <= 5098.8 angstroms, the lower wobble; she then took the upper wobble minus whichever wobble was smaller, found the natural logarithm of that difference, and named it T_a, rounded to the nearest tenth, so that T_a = -2.3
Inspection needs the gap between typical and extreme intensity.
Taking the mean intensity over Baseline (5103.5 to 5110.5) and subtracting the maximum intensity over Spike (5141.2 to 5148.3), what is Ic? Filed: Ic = -1.4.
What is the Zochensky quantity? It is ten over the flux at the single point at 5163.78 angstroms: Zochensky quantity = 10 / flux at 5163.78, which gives 0.57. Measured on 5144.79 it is 0.64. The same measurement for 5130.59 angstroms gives 0.66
